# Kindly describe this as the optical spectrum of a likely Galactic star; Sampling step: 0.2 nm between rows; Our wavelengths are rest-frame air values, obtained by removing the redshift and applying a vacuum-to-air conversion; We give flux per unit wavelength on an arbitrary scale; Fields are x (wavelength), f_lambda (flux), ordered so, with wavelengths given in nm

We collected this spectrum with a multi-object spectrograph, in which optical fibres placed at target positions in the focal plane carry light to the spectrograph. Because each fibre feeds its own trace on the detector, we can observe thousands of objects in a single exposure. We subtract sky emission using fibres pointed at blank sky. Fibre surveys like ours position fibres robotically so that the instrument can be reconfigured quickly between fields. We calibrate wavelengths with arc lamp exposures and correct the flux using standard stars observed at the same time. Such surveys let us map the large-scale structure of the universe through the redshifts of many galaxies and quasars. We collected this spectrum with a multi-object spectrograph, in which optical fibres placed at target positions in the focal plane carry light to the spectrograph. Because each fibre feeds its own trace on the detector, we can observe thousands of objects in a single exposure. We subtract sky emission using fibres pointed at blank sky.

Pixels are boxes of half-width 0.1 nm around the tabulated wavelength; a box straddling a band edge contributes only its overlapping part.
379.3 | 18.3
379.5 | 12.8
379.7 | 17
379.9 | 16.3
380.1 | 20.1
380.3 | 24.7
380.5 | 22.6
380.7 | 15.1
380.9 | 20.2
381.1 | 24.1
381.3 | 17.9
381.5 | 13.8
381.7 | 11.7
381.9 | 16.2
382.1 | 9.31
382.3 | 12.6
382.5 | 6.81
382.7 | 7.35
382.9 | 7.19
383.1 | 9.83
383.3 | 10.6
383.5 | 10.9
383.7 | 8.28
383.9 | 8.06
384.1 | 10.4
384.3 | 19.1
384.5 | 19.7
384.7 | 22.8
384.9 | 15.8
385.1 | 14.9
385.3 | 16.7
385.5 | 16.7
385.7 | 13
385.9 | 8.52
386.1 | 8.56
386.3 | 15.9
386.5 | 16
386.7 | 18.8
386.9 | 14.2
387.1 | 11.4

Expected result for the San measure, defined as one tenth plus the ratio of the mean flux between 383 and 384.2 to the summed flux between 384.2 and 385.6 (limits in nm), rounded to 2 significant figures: 0.18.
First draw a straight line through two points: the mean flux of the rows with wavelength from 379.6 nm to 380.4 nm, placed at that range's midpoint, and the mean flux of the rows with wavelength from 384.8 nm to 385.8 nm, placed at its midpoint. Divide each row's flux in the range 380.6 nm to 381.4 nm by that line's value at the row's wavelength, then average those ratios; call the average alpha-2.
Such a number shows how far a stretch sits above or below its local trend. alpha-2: 1.03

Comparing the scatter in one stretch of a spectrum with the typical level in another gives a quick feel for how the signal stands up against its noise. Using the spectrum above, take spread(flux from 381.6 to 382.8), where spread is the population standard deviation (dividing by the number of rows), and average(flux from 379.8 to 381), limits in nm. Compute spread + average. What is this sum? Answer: 23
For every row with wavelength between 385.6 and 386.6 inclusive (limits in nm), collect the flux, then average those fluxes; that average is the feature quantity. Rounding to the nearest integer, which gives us 12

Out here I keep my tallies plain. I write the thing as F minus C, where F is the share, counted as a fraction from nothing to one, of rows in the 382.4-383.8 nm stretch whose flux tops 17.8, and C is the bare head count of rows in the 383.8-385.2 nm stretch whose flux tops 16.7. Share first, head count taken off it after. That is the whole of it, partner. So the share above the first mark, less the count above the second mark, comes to -3.0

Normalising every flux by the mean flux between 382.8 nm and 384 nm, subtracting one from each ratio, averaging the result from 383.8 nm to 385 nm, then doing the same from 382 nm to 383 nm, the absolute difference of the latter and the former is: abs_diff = 0.80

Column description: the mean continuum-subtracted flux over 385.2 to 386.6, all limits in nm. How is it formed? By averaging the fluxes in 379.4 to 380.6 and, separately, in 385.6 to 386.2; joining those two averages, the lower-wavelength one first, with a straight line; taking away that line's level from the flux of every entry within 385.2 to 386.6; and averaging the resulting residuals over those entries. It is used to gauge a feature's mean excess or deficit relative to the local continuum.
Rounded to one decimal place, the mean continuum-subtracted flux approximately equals 3.6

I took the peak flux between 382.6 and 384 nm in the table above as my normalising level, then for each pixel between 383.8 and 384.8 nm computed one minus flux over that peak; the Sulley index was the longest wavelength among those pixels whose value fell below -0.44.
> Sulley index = 384.7 nm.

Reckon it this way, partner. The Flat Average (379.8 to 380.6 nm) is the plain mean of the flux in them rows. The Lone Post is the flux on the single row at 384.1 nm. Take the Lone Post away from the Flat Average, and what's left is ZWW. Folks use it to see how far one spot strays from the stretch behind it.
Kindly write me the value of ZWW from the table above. 11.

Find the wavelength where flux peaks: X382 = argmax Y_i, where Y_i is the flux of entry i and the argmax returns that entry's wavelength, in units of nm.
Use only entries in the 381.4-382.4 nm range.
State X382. 381.9 nm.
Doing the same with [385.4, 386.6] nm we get 385.5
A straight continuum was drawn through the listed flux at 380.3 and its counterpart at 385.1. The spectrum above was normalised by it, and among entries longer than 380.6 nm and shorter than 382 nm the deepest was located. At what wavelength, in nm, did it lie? 381.7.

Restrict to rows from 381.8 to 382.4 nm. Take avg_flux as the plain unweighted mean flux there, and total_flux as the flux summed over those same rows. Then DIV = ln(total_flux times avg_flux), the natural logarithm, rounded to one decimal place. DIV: 6.2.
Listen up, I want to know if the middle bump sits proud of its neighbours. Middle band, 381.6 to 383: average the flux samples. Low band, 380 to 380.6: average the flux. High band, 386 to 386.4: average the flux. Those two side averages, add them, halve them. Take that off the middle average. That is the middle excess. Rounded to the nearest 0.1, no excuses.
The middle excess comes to -7.2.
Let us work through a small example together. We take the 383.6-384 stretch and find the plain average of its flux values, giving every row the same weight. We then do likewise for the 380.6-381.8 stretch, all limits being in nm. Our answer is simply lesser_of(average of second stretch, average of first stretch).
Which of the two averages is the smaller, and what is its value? 8.2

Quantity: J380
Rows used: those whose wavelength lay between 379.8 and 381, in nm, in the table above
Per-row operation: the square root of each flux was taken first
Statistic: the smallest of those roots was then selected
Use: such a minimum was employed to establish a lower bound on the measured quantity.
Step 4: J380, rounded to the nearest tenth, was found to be 3.9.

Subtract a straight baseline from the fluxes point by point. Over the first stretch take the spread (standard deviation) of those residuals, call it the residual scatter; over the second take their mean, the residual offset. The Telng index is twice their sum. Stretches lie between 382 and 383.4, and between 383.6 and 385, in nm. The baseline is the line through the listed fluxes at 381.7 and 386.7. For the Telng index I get 3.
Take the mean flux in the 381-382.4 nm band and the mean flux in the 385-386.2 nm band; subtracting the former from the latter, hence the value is -2.0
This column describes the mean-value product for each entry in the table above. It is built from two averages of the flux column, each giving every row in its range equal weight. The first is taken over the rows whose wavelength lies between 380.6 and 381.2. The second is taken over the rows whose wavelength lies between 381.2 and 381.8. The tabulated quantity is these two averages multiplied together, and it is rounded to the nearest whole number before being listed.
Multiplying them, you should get 286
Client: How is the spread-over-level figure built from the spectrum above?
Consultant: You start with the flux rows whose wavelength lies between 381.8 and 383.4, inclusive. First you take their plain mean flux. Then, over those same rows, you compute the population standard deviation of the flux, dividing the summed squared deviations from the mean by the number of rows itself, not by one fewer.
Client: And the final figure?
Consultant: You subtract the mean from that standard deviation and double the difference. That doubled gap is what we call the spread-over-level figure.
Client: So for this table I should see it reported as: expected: -14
